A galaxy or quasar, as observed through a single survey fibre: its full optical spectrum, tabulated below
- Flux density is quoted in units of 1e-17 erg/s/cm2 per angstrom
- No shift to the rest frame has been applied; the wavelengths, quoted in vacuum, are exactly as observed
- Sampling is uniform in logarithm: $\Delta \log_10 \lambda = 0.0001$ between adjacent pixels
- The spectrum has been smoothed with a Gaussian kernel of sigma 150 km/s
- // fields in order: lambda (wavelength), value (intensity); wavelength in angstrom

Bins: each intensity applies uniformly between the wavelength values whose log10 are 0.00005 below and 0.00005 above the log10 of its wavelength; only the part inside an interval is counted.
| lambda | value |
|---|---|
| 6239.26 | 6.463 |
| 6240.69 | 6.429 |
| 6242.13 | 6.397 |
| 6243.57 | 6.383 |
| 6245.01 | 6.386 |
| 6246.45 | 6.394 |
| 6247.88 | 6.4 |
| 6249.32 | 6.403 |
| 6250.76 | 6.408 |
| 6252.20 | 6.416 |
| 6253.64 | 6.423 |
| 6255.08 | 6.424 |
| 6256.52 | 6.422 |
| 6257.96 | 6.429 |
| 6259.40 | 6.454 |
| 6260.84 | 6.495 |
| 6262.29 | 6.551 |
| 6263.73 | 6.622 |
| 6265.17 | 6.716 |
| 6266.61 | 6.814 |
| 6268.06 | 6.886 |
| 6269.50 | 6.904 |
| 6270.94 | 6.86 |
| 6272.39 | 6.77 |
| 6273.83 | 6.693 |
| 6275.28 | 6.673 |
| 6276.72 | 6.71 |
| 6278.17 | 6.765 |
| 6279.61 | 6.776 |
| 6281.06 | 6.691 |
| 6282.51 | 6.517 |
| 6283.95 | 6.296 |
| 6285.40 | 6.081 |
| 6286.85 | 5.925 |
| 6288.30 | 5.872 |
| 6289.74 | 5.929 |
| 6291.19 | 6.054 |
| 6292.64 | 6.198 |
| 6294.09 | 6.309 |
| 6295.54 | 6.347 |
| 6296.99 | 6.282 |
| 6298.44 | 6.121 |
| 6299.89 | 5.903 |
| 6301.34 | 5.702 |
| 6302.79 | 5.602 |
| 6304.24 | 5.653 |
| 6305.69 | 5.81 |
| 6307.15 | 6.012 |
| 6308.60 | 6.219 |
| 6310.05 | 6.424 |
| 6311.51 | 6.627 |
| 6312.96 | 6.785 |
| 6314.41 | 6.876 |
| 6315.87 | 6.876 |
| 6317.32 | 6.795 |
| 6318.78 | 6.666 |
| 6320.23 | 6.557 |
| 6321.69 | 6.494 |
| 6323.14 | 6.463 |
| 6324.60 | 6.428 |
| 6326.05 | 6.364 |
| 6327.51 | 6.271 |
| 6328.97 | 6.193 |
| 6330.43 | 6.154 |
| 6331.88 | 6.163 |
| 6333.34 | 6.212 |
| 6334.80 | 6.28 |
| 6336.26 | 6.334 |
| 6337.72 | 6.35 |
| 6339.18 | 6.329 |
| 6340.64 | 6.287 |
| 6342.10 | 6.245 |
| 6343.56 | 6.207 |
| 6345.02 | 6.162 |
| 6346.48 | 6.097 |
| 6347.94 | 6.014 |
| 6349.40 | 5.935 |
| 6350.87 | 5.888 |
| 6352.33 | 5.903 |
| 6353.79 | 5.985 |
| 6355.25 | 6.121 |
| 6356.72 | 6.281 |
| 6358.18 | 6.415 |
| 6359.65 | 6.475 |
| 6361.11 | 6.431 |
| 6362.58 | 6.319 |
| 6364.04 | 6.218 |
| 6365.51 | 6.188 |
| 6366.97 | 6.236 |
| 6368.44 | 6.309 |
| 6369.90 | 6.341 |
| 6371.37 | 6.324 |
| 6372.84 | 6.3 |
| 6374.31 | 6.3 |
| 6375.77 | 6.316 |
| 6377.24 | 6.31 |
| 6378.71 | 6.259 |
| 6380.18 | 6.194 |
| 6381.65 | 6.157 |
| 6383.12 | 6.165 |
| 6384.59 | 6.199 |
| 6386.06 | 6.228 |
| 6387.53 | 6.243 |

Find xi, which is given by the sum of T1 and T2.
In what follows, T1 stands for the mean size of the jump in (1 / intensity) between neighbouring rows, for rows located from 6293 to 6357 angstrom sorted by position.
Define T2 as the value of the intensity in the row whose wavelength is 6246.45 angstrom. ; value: 6.40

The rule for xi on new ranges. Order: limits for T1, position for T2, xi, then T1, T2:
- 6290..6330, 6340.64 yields 6.29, 0.0030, 6.287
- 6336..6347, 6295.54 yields 6.35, 0.0010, 6.347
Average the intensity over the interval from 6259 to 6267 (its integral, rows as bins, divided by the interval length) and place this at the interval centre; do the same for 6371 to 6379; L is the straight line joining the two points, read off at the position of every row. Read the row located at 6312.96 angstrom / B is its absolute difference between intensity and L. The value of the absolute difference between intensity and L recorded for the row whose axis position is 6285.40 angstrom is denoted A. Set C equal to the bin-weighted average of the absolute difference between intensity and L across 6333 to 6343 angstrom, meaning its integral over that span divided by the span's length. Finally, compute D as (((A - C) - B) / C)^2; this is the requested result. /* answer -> 0.1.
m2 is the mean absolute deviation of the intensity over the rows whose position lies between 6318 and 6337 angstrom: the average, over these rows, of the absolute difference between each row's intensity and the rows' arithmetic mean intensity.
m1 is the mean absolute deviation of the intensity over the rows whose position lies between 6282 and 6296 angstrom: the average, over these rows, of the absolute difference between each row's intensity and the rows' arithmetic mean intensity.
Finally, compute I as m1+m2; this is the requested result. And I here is 0.31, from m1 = 0.18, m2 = 0.13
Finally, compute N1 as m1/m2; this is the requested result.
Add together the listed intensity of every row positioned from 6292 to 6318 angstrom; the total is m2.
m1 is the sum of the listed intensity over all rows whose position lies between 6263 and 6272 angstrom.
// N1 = 0.4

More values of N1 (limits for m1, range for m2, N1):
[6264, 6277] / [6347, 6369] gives 0.7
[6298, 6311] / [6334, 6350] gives 0.8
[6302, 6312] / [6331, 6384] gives 0.2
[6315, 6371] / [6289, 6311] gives 2.6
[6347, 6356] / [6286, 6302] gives 0.5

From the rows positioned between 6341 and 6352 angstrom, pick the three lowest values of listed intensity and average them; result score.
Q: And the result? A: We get 5.95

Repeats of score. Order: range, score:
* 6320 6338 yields 6.17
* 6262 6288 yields 6.10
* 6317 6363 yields 5.91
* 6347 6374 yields 5.91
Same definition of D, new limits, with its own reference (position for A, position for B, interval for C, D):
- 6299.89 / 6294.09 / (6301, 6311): 0.1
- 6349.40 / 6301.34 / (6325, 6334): 8.3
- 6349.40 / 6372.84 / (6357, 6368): 14.3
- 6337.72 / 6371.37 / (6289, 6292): 0.8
